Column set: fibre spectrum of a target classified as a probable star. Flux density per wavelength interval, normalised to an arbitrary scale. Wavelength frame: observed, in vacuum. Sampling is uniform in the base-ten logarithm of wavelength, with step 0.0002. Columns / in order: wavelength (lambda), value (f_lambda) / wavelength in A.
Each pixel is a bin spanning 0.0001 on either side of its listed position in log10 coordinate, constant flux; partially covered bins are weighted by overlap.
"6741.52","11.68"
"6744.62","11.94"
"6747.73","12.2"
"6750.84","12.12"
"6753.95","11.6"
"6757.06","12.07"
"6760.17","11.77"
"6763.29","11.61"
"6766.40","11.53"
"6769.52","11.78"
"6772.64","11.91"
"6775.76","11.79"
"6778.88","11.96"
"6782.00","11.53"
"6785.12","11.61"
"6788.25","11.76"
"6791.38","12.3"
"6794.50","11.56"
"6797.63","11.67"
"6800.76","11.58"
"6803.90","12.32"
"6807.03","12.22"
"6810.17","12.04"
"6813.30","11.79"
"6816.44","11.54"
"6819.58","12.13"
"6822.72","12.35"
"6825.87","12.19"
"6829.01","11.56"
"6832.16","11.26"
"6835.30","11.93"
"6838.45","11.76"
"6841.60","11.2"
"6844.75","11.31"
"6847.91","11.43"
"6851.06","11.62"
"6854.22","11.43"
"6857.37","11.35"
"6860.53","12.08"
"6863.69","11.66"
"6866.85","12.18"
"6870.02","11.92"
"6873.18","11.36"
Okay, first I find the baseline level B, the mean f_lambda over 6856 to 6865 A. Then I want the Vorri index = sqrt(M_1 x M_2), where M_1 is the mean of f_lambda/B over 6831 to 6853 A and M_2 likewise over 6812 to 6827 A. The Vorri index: 1.00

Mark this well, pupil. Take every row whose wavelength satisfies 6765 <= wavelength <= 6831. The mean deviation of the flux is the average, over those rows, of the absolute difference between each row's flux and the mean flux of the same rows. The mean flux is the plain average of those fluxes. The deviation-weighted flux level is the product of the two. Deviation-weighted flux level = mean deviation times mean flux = 3.0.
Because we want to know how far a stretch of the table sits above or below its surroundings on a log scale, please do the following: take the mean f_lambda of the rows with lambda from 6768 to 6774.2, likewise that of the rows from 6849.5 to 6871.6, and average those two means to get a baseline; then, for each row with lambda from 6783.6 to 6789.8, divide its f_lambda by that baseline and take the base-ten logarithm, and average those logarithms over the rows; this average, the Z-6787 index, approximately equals -0.0041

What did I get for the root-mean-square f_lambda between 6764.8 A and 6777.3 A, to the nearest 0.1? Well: 11.8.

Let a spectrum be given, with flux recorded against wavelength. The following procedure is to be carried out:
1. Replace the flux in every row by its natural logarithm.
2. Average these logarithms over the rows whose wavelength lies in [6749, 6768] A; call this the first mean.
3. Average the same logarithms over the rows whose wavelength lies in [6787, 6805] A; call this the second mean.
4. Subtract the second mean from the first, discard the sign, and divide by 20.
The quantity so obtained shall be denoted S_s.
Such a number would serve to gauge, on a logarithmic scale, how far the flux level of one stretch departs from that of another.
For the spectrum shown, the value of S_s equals 0.0003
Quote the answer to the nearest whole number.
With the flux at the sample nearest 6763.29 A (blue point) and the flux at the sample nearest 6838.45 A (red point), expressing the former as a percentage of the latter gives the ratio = 99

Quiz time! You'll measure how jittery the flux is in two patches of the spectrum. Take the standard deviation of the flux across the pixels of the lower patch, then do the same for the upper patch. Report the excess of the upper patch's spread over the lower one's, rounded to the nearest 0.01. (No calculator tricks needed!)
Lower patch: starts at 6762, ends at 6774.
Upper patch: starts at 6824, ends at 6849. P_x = 0.18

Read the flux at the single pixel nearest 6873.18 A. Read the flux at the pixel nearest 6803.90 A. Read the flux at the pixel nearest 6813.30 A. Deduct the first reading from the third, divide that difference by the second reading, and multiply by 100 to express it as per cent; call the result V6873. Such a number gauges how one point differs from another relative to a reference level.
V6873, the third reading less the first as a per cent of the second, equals 3.5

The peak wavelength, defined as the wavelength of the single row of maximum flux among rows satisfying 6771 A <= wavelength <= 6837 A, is 6822.72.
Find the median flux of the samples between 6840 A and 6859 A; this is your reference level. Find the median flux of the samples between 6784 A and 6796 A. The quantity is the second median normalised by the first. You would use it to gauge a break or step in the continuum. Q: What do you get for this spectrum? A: 1.03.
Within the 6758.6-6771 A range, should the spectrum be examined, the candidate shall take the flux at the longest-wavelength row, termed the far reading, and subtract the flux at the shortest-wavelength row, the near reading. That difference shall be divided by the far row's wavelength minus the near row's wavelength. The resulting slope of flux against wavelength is 0.00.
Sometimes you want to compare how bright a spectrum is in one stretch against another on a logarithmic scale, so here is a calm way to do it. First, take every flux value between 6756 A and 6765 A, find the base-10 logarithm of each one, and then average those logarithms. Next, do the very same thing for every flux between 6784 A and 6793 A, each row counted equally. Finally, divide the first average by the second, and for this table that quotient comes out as 1.00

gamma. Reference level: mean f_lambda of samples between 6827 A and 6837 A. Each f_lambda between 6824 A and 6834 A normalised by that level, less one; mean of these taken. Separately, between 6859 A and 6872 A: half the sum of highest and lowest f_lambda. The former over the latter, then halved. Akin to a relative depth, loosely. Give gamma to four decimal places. 0.0003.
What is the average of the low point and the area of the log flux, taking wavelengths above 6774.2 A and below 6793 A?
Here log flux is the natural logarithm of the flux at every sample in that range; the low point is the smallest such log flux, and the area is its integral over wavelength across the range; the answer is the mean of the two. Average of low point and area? 24.4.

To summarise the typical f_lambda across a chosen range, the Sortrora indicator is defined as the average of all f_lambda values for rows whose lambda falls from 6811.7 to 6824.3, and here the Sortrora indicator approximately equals 12.0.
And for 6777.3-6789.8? 11.7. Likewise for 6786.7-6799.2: 11.8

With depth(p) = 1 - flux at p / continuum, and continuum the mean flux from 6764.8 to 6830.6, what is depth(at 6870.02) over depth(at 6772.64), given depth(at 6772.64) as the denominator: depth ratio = 1.2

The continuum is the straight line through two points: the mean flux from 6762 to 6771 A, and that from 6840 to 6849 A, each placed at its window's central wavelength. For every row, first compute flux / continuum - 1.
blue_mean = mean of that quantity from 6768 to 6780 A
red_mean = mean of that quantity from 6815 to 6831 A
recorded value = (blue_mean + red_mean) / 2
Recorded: 0.035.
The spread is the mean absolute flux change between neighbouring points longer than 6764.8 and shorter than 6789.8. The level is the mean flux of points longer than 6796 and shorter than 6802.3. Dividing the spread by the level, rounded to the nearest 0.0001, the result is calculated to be 0.0163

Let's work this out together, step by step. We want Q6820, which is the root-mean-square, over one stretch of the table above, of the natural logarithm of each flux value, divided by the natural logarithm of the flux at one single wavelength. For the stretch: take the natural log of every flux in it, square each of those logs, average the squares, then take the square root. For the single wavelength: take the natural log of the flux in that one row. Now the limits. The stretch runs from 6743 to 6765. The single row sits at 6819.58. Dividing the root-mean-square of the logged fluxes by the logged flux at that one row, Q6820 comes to 0.99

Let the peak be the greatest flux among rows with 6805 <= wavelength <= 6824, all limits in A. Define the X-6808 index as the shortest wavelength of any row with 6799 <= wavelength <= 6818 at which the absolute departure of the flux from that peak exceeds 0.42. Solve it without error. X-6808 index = 6800.76 A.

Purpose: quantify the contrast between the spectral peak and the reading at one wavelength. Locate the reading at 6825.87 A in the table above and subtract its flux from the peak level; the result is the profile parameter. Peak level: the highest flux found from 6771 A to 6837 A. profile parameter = 0.16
